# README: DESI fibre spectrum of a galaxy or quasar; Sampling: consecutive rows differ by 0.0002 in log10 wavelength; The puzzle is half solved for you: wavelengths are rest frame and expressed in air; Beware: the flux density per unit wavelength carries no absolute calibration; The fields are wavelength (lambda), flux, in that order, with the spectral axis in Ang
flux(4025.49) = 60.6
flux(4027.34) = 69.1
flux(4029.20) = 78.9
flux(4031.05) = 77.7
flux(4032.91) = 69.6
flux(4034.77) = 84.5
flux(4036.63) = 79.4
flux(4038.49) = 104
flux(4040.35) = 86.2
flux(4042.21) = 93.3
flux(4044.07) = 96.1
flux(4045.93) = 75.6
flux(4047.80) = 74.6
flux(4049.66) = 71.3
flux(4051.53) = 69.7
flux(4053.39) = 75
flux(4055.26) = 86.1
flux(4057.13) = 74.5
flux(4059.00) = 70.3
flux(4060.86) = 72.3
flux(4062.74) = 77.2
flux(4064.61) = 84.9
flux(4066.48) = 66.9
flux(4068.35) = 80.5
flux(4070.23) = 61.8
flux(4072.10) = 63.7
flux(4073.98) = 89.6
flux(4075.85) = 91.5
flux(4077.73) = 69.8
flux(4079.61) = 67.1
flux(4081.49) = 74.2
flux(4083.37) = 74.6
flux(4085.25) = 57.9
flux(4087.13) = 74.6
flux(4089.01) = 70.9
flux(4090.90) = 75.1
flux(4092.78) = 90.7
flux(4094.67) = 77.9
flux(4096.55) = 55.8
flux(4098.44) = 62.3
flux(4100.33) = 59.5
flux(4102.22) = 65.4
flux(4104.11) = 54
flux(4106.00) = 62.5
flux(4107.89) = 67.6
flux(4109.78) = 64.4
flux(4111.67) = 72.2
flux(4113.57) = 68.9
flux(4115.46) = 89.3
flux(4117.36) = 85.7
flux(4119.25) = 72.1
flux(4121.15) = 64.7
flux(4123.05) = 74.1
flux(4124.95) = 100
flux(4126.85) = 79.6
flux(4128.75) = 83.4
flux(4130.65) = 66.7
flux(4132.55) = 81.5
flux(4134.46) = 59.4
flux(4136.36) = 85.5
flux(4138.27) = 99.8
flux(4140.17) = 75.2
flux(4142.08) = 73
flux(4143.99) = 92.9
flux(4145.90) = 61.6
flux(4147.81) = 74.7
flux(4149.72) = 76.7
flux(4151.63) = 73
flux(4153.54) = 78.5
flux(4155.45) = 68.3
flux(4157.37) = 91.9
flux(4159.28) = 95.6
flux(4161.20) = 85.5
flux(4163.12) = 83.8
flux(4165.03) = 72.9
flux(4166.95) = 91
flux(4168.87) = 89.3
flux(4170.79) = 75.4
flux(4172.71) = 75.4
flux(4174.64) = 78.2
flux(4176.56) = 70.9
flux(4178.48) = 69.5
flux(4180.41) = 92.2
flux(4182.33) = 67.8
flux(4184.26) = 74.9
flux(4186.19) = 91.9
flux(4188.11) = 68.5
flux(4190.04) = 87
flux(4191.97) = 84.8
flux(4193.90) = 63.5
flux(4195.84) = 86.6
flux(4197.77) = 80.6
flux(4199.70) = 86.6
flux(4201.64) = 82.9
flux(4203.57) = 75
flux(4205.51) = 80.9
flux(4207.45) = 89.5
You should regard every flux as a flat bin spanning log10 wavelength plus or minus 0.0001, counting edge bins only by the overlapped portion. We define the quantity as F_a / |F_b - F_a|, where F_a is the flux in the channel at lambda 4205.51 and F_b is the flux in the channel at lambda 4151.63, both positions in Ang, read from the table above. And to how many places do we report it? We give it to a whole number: 10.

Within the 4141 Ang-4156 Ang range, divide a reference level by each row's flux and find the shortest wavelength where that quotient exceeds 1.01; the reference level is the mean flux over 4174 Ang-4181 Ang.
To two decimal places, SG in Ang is 4142.08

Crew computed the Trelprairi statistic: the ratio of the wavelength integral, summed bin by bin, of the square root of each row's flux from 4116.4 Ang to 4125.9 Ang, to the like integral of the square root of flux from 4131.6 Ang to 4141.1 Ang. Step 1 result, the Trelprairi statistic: 0.99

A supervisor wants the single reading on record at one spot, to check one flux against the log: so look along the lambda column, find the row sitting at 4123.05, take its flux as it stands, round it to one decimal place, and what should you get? 74.1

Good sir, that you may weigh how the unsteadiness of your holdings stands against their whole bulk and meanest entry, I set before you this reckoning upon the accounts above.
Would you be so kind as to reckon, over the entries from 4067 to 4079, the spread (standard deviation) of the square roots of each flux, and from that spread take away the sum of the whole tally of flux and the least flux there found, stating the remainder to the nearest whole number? -518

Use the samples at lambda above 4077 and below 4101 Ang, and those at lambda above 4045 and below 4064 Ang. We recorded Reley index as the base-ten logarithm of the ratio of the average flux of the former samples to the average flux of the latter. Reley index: -0.03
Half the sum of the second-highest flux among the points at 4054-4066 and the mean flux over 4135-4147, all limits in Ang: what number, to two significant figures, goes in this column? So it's 83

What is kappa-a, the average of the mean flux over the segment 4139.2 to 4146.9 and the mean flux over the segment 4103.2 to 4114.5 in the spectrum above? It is 70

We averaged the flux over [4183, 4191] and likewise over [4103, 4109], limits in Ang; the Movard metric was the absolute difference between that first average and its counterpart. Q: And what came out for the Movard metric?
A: 19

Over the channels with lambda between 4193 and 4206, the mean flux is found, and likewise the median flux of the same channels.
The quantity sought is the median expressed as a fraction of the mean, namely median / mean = 1.018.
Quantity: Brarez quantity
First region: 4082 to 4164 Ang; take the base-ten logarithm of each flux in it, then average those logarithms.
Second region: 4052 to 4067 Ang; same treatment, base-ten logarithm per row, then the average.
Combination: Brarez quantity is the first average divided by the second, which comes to 0.995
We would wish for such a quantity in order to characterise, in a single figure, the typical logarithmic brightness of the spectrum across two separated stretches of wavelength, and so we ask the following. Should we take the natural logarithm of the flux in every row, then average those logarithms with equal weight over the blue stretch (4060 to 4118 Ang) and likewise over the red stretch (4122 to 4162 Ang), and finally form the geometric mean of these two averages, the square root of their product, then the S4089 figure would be 4.32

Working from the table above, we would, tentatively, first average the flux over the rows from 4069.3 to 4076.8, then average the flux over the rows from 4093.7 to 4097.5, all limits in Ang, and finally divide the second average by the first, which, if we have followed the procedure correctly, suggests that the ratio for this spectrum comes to 0.87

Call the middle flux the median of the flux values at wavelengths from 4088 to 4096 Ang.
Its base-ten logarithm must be 1.88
